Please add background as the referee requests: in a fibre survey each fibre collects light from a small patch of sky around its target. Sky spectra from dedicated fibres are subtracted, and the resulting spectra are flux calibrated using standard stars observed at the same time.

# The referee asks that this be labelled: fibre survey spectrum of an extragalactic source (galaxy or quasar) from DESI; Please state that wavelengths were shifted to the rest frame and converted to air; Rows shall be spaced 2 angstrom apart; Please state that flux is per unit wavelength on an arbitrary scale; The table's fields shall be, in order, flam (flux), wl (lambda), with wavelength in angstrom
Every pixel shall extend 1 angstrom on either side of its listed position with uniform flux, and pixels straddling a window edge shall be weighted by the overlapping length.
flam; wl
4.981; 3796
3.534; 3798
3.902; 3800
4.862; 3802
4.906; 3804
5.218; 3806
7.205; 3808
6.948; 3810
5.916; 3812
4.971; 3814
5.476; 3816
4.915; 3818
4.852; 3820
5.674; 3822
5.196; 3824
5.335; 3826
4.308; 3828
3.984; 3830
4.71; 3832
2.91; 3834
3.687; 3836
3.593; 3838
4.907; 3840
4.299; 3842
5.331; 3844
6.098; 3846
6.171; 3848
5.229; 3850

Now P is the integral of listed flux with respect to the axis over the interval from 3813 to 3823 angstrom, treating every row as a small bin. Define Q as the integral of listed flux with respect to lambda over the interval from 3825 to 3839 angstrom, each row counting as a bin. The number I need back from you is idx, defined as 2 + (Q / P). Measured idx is 3.1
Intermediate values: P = 52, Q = 57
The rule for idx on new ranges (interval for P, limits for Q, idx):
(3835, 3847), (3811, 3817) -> 2.6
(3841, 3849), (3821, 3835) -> 3.5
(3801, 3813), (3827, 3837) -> 2.6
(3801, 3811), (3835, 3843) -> 2.6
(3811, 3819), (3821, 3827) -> 2.8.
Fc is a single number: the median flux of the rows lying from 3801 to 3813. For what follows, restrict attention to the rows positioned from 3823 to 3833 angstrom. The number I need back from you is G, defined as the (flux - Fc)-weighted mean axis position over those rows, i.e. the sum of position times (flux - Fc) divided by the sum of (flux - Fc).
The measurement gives 3829.1 angstrom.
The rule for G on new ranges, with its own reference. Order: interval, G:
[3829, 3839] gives 3834.4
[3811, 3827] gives 3820.1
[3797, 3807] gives 3800.4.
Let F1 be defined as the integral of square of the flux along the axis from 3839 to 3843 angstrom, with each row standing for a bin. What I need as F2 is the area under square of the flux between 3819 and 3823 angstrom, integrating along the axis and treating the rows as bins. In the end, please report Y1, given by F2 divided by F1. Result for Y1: 1.31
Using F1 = 85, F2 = 111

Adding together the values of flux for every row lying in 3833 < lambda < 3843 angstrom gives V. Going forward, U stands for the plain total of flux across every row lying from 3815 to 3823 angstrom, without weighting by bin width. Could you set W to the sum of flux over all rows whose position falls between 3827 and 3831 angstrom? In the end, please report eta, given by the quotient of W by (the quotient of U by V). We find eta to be 8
